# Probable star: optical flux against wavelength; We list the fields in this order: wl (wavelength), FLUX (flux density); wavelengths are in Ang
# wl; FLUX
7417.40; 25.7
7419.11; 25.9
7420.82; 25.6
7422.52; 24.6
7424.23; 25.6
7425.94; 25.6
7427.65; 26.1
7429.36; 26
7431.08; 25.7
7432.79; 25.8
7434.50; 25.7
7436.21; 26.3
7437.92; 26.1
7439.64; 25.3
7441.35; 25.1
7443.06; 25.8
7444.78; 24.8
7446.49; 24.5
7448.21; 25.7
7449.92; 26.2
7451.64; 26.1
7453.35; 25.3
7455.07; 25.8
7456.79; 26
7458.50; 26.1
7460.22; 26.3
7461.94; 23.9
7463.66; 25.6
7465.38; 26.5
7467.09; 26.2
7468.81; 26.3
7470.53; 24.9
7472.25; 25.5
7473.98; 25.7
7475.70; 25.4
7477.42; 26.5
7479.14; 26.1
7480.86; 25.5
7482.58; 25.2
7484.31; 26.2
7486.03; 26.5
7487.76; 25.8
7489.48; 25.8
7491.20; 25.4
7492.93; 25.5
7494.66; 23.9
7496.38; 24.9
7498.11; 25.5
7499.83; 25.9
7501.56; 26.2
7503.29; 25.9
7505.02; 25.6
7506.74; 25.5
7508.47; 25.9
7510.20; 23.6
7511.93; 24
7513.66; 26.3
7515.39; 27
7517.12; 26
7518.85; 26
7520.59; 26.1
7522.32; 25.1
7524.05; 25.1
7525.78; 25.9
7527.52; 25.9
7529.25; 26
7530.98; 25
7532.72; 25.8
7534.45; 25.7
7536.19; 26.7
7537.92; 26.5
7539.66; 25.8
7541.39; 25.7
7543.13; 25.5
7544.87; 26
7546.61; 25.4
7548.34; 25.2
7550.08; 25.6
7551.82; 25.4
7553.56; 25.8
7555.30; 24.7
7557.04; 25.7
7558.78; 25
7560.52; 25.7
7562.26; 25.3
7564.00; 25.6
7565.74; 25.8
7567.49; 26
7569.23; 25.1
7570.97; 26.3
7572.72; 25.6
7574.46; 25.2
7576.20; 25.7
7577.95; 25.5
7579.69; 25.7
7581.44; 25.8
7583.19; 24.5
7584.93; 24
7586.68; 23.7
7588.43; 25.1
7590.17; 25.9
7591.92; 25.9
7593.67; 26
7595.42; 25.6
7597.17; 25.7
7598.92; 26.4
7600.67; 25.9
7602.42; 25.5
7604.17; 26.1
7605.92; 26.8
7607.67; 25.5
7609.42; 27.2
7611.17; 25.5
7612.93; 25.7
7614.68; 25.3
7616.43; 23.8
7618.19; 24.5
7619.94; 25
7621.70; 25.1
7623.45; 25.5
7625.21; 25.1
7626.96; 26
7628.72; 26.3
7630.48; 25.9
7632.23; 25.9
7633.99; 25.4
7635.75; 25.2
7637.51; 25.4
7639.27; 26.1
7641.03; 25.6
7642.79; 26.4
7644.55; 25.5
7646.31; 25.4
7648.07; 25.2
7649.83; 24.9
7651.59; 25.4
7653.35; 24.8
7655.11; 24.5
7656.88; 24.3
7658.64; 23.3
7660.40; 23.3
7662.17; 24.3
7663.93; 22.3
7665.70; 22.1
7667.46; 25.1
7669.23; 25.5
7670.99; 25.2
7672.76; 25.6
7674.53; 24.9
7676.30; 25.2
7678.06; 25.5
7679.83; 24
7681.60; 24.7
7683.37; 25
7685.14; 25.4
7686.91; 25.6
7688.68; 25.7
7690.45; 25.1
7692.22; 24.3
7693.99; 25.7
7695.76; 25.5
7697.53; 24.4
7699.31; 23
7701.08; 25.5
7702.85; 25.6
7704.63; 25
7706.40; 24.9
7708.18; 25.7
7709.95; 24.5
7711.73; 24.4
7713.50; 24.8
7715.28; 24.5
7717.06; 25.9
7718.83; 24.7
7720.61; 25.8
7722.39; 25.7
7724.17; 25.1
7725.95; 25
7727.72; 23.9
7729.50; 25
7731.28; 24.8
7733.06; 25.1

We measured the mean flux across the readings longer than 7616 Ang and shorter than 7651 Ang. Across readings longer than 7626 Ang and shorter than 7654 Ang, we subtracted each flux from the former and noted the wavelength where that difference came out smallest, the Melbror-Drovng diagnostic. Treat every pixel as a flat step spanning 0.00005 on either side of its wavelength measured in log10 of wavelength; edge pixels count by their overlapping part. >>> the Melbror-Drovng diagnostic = 7642.79 Ang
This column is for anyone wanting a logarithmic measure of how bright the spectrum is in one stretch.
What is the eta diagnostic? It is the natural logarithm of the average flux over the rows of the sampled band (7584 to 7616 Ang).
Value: 3.24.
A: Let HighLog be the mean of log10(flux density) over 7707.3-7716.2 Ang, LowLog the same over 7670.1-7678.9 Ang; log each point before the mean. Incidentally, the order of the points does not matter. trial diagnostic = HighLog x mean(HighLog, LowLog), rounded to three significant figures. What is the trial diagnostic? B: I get 1.95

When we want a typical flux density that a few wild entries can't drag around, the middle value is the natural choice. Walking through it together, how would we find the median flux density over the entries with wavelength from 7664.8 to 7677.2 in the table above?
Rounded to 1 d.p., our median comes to 25.2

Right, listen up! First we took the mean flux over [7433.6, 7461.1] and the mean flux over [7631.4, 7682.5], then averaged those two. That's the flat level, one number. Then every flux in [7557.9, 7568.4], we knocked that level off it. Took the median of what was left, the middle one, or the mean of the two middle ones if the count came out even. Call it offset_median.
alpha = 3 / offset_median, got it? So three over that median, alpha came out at 8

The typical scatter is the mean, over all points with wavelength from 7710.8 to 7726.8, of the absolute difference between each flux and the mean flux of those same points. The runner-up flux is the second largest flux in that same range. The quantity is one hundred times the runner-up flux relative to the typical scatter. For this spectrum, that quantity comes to 5529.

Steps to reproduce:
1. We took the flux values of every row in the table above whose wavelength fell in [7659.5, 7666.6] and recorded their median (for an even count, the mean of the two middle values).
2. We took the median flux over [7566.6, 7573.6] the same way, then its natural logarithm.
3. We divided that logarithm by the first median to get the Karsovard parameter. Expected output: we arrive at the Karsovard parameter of 0.143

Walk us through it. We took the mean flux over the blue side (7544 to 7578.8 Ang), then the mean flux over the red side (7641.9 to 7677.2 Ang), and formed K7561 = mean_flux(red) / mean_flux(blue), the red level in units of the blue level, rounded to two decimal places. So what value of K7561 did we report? 0.97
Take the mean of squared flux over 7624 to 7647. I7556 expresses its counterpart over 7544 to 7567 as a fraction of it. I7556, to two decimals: 0.98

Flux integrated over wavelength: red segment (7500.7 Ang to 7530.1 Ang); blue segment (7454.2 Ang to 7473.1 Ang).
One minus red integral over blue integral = -0.6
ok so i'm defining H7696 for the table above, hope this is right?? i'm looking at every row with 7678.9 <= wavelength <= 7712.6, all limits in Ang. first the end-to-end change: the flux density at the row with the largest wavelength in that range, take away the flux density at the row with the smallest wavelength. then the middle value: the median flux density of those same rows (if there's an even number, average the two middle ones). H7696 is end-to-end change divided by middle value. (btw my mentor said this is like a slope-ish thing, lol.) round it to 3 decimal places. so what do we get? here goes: 0.016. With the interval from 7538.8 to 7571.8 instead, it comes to 0.020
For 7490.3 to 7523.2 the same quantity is -0.012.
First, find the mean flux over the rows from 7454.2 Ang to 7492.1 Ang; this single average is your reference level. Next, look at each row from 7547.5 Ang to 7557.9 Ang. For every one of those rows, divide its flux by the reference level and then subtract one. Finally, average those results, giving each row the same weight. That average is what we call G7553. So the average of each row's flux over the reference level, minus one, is -0.015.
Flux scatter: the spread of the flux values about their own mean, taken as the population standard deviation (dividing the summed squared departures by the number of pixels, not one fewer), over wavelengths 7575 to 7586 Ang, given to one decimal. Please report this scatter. 0.7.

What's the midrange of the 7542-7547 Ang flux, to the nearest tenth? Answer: 25.7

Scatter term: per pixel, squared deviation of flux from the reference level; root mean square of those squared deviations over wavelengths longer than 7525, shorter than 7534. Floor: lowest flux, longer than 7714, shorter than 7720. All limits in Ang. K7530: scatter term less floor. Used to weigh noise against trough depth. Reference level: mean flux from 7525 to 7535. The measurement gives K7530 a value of -24.3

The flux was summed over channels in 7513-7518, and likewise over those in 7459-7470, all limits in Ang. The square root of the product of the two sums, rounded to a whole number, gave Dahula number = 111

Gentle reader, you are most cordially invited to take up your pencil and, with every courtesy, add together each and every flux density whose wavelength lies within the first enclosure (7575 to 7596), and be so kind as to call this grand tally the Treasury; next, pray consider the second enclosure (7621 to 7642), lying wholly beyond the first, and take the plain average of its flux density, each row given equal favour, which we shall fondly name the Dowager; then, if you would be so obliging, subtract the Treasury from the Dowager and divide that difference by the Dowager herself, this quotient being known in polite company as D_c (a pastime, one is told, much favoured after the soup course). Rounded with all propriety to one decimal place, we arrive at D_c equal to -10.8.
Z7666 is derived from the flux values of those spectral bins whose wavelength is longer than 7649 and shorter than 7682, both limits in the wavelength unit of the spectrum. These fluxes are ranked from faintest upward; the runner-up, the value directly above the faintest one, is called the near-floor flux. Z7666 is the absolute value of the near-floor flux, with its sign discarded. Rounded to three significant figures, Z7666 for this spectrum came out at 22.3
